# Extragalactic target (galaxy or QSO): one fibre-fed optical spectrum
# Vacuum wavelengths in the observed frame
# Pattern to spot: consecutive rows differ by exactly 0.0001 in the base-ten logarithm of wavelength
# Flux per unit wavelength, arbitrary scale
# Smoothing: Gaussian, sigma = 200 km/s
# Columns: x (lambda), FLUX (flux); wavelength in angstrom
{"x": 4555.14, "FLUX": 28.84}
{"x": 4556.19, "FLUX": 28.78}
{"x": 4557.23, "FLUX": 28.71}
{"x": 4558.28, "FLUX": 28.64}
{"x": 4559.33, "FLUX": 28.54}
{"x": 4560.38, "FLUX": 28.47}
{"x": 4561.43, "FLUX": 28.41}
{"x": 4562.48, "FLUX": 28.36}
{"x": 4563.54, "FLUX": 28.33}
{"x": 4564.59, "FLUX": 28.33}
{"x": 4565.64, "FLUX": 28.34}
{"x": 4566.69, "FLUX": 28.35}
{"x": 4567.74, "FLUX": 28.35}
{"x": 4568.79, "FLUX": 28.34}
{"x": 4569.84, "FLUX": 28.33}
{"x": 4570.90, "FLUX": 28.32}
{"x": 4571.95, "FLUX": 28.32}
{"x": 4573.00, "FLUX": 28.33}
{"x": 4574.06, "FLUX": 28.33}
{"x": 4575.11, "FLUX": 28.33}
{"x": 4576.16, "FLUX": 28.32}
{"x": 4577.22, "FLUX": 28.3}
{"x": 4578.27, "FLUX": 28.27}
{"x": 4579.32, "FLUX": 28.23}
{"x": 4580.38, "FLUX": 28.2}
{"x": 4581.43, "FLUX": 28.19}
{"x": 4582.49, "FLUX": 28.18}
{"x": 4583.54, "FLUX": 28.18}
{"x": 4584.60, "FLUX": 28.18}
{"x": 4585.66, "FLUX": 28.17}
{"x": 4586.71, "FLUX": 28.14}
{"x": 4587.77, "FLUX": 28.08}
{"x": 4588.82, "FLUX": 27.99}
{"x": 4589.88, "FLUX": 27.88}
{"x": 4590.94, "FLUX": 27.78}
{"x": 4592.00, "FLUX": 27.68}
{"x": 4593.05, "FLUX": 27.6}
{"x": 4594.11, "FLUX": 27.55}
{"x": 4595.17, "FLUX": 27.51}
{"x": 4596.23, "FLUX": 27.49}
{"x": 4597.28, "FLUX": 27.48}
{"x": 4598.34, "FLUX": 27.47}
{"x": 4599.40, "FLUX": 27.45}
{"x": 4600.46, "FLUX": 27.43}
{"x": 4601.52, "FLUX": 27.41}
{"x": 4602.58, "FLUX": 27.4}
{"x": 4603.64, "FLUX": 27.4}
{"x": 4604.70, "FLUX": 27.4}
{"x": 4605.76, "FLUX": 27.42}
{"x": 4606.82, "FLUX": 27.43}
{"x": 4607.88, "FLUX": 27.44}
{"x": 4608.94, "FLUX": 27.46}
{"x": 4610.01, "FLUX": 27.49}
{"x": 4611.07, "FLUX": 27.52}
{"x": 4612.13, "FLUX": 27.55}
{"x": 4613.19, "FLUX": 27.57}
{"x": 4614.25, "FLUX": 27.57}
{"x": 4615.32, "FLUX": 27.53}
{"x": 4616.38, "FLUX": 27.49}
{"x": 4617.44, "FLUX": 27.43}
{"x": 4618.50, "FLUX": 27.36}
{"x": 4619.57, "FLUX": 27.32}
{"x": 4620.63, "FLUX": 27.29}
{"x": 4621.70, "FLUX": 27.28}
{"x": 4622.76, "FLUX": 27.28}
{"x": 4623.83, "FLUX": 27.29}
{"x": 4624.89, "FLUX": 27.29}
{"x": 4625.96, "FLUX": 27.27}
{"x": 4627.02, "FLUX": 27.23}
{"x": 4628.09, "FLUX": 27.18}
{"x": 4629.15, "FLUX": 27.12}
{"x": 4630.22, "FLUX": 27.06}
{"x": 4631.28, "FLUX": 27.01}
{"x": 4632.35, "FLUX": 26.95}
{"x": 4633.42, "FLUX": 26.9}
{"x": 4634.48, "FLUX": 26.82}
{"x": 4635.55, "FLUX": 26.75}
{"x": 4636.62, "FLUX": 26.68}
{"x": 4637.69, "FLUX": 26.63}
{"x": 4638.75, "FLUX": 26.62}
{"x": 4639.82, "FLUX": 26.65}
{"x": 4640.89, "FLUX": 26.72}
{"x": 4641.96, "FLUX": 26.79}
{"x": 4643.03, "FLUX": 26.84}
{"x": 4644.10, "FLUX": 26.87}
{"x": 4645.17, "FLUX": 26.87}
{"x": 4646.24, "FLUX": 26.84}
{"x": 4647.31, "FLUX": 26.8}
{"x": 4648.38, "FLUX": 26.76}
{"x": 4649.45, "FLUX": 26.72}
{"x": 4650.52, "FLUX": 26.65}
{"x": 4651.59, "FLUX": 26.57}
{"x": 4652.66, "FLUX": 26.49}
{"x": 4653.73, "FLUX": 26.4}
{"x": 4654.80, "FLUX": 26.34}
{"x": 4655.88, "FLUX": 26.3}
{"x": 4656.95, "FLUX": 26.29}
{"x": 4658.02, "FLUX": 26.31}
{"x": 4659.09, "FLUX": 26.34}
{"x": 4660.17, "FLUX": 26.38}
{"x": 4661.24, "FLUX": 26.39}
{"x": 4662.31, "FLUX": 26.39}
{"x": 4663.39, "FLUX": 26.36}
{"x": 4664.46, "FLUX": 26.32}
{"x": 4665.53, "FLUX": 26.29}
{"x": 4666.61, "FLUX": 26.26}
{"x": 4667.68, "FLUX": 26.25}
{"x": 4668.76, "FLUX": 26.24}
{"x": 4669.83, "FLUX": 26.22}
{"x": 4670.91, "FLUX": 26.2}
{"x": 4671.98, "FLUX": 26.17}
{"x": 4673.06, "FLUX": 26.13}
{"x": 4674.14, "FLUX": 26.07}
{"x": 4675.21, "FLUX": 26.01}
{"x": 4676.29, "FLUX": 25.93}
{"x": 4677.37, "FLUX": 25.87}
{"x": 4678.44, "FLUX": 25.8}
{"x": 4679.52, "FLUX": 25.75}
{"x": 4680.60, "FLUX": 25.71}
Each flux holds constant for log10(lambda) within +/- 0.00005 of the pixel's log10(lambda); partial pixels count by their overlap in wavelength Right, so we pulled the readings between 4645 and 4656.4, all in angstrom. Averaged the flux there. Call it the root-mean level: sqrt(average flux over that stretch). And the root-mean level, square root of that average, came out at 5.16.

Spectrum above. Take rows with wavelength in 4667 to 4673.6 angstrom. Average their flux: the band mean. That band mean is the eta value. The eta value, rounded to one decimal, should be 26.2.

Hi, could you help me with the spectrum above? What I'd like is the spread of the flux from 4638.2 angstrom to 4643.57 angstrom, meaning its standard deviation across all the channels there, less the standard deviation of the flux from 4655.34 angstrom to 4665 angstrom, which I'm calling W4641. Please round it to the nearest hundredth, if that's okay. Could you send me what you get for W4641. 0.05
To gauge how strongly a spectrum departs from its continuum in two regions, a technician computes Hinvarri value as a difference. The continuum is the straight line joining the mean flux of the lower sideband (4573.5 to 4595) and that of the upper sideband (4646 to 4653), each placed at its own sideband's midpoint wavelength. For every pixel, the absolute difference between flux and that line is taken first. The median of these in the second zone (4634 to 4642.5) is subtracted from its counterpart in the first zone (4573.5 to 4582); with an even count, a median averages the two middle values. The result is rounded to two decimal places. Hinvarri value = -0.18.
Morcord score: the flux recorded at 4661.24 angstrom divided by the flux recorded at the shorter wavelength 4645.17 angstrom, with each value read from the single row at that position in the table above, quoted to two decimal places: 0.98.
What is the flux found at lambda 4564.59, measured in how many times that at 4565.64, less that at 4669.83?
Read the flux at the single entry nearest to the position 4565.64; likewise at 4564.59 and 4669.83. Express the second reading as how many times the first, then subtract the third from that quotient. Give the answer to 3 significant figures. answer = -25.2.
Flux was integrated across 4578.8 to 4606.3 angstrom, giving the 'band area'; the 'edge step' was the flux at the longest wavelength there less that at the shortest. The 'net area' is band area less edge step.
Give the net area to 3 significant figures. 764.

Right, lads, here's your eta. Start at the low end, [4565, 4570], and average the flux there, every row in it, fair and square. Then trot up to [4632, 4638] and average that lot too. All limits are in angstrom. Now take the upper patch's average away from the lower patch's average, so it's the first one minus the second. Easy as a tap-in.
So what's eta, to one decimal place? 1.6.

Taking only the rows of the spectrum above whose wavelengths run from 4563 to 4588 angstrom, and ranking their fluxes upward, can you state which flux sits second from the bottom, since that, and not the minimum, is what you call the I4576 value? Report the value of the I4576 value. 28.14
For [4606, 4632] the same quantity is 27.06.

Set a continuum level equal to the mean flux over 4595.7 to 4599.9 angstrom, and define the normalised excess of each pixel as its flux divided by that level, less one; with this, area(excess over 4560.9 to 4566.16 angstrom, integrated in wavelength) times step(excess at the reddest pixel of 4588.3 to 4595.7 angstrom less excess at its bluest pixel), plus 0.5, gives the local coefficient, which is 0.497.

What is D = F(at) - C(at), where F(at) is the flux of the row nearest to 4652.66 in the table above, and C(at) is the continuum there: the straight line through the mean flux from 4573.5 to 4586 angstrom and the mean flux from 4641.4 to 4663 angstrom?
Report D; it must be -0.06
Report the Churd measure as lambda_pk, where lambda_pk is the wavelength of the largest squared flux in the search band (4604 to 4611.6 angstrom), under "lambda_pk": 4611.07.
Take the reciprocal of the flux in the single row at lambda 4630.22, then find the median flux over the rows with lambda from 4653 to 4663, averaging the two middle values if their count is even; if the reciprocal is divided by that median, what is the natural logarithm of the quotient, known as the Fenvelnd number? -6.57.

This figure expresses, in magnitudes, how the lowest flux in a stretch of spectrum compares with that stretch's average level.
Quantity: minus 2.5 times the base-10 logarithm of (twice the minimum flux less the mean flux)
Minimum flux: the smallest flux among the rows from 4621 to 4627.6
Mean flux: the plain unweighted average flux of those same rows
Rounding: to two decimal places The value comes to -3.59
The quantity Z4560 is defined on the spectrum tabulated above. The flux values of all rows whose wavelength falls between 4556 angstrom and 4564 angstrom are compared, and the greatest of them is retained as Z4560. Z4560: 28.78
